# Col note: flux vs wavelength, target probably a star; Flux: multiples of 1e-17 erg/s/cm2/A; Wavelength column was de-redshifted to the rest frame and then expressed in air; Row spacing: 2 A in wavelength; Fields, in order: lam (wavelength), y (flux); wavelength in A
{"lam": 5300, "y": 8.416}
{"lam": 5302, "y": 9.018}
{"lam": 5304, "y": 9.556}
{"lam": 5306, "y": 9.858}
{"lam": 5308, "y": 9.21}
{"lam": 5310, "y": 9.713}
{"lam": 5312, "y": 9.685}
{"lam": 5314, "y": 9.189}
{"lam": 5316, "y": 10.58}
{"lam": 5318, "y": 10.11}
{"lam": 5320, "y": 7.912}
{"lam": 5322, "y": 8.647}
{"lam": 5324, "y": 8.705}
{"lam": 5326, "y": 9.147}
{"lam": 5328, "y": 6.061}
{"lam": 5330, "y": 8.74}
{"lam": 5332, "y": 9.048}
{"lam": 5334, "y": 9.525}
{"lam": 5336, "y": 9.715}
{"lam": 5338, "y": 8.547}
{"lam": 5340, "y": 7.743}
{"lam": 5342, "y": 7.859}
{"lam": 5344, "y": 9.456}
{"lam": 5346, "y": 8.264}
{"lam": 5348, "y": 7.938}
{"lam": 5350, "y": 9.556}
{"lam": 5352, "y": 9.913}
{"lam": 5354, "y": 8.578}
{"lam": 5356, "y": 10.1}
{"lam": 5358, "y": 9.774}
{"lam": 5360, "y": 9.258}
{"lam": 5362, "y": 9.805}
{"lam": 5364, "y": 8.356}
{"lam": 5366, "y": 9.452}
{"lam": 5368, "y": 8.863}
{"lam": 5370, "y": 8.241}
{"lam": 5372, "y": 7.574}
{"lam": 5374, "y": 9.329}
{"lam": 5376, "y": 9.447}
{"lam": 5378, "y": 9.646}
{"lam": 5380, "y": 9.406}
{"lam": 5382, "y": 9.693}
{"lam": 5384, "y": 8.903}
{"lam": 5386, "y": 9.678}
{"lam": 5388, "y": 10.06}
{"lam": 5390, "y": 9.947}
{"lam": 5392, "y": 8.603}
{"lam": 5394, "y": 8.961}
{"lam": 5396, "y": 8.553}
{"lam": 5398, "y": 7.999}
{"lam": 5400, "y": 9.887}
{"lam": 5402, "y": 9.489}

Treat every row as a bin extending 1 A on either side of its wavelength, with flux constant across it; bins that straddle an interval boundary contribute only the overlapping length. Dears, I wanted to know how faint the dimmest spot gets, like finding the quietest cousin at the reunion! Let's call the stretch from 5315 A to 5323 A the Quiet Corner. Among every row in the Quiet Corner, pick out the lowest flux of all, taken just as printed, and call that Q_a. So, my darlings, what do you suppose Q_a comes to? 7.912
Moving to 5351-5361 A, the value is 8.578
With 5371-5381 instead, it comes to 7.574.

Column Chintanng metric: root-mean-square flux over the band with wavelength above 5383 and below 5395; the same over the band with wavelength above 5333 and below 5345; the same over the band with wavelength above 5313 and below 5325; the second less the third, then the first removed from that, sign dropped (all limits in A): 9.8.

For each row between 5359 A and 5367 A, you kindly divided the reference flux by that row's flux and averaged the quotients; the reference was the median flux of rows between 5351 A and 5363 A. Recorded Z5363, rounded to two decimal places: 1.07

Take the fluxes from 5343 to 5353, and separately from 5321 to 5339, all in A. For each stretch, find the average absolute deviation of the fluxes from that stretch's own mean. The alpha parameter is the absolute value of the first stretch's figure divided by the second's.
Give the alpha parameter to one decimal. 1.2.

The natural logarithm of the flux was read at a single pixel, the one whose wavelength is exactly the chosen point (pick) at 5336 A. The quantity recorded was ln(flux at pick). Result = 2.27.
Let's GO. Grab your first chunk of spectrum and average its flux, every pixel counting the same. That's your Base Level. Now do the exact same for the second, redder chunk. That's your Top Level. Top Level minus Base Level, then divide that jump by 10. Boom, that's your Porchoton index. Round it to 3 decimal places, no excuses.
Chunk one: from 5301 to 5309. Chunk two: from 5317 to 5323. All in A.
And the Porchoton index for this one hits -0.052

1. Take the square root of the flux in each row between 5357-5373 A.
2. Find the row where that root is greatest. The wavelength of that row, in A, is 5362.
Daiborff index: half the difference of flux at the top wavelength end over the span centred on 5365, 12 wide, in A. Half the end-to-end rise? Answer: -0.5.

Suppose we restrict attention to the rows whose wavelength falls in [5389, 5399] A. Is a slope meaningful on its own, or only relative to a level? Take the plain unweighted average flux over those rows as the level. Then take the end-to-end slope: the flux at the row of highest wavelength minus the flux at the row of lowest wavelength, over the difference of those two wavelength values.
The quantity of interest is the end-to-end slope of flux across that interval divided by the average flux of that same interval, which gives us -0.028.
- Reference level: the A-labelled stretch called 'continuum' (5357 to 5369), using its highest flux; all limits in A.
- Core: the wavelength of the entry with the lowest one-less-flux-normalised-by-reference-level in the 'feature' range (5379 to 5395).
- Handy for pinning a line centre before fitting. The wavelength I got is 5388 A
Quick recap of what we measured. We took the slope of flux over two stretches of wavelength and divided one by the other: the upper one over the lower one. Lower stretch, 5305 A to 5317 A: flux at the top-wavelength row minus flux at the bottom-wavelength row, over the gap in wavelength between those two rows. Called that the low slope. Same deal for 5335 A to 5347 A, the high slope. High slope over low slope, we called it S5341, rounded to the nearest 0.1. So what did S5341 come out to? -2.0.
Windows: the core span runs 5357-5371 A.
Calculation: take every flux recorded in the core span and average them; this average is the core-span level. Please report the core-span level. 9.11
